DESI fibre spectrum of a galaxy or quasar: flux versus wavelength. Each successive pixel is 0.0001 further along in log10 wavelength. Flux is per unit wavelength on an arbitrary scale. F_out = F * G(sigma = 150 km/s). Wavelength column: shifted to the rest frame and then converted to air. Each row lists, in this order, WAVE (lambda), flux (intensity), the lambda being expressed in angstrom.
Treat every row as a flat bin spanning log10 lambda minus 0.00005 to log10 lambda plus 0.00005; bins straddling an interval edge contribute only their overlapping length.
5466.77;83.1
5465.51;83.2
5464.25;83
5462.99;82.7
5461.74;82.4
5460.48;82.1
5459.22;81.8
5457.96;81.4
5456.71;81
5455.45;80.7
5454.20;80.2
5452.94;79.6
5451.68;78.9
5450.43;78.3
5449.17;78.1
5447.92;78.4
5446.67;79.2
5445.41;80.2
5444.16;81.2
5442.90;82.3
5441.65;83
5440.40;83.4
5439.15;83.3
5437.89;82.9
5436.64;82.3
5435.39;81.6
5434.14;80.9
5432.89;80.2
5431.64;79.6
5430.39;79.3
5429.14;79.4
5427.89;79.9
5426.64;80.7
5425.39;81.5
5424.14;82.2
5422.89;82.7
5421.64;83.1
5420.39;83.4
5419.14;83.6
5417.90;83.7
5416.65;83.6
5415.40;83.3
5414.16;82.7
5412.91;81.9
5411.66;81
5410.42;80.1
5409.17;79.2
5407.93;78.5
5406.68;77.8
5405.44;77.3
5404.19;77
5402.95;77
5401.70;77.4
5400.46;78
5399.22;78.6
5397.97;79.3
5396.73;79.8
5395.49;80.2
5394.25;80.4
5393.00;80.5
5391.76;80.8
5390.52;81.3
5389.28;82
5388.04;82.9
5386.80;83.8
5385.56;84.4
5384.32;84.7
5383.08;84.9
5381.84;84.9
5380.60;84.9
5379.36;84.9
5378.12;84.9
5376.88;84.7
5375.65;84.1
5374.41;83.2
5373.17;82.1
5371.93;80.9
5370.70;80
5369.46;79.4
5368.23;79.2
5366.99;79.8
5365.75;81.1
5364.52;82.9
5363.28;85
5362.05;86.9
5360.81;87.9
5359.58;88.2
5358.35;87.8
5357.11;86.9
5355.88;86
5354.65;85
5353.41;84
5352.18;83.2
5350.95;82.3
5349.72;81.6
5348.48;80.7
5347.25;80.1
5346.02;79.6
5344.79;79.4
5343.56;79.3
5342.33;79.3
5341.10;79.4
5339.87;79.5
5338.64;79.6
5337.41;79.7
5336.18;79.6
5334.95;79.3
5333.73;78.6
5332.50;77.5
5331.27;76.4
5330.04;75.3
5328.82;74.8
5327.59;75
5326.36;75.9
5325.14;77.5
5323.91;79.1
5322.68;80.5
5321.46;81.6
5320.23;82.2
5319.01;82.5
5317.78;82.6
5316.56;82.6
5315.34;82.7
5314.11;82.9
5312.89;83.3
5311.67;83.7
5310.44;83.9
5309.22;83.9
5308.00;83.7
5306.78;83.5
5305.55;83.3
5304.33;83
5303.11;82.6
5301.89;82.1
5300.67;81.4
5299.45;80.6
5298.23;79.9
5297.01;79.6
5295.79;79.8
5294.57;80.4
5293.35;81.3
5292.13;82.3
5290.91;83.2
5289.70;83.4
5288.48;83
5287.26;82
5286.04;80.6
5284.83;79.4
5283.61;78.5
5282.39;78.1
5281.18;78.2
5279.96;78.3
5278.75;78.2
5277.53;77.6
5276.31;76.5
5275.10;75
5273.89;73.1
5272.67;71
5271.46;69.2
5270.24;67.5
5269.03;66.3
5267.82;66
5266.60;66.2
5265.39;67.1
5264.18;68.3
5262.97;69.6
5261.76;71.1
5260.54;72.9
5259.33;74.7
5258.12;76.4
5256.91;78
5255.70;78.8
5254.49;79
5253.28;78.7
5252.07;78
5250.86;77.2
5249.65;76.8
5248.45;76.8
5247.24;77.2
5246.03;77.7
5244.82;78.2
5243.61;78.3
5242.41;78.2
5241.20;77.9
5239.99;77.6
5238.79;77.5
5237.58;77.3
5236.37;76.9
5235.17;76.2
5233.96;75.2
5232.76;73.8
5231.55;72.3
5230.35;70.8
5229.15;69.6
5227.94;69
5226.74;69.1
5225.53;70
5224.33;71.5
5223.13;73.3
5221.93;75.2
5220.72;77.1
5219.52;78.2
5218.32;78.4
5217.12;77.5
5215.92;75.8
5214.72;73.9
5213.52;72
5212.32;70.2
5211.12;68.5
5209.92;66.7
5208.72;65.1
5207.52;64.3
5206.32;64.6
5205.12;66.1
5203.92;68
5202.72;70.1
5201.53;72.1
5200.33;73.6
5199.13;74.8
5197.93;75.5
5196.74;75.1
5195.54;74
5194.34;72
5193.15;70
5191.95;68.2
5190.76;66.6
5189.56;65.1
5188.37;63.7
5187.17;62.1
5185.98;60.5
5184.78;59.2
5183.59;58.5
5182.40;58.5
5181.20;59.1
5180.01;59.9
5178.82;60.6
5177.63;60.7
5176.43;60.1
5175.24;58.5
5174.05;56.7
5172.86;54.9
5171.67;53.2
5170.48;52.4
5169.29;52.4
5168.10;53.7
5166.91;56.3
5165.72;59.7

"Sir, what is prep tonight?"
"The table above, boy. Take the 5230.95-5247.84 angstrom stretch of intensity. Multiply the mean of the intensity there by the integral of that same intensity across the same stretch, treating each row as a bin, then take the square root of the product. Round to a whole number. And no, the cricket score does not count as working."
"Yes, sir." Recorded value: 315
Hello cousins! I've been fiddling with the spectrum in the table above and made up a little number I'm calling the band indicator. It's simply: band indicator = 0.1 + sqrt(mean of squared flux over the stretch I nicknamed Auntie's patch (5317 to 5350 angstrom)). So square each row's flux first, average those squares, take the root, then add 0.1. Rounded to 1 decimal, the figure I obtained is 79.3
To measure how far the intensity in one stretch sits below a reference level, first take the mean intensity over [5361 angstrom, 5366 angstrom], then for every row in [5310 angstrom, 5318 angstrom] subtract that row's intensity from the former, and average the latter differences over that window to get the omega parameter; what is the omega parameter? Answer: 1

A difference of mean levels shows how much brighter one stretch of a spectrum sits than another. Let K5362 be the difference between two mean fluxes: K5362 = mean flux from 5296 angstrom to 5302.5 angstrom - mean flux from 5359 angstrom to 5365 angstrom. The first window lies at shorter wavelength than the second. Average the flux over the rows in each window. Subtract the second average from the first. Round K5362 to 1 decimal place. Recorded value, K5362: -5.5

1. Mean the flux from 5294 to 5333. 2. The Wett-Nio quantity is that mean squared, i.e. 6520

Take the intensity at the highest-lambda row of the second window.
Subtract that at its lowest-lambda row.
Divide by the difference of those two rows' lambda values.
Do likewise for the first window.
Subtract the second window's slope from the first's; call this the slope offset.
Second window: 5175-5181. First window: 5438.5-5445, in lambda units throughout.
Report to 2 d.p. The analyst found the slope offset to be -0.71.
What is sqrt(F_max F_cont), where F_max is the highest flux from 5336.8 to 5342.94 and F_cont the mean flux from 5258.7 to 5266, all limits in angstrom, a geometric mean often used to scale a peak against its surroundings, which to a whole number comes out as 75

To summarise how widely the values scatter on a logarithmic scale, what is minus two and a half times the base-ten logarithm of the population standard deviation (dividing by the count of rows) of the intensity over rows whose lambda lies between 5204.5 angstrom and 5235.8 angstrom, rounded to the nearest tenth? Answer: -1.6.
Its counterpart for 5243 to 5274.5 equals -1.7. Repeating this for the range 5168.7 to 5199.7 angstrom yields -2.1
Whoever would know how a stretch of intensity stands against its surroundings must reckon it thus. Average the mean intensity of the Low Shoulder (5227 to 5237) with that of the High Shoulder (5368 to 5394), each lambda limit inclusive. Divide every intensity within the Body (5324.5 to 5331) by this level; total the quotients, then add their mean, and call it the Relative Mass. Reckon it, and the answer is 5.8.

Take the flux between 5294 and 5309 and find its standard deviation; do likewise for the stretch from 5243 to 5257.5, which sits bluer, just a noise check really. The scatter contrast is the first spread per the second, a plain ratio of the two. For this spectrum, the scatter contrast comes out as 2.0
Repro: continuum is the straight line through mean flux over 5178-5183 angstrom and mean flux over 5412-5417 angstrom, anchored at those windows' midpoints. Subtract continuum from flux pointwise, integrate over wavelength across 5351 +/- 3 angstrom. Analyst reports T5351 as 36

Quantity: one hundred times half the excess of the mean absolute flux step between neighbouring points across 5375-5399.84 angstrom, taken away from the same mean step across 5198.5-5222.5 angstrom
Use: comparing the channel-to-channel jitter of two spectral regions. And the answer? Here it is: 54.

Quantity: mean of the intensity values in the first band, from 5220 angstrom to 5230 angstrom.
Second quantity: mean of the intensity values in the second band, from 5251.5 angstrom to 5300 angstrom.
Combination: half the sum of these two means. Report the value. 74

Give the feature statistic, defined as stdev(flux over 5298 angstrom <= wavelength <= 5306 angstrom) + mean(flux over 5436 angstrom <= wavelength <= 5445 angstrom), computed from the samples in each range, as 83.8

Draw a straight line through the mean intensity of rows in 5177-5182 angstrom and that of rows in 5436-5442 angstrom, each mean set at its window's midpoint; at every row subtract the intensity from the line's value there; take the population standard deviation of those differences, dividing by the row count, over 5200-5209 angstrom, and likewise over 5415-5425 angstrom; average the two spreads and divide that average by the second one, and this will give 3.0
